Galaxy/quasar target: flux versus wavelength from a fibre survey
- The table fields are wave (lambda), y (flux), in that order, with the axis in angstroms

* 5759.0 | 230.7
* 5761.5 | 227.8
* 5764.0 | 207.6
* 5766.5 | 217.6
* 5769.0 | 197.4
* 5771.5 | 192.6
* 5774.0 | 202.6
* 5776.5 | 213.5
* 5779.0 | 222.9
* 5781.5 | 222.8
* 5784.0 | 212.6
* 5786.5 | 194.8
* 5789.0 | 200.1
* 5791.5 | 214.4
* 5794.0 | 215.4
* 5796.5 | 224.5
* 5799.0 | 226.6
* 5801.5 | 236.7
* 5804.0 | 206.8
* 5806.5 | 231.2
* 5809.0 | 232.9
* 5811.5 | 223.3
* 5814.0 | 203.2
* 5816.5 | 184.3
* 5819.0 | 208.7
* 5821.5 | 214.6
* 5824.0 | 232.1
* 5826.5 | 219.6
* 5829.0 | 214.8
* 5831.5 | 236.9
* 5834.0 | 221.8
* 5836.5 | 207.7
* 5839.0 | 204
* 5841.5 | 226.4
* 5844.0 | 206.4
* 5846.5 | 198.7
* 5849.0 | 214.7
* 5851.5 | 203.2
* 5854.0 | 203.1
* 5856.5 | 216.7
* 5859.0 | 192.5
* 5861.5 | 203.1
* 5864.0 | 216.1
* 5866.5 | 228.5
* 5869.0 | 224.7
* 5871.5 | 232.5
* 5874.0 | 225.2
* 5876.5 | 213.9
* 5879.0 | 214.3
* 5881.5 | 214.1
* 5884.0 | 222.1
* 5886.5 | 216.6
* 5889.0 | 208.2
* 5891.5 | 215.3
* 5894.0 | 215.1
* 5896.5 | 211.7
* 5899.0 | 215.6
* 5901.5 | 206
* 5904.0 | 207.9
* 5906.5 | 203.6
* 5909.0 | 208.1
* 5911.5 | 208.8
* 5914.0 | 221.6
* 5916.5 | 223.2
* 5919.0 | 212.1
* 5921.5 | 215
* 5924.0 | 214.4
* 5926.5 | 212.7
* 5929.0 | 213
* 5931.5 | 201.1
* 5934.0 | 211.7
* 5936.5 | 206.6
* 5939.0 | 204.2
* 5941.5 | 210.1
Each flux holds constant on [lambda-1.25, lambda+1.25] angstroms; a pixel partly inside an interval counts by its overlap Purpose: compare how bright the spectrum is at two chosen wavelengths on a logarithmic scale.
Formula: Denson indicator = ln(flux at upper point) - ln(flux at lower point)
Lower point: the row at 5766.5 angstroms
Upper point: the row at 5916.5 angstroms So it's 0.025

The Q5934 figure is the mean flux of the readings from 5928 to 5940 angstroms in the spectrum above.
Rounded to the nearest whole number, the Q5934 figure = 207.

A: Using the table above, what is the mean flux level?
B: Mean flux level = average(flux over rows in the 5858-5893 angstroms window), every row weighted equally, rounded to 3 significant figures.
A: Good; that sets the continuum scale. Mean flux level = 216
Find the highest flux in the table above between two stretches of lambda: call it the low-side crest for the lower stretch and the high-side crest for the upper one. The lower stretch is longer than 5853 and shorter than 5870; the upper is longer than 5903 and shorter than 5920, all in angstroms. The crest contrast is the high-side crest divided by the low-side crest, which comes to 0.98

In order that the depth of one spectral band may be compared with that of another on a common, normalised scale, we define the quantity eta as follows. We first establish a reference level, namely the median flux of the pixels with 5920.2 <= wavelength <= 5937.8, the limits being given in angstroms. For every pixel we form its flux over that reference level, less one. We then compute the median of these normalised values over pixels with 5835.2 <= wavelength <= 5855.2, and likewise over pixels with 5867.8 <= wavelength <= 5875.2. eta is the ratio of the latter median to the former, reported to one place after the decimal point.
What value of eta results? -1.7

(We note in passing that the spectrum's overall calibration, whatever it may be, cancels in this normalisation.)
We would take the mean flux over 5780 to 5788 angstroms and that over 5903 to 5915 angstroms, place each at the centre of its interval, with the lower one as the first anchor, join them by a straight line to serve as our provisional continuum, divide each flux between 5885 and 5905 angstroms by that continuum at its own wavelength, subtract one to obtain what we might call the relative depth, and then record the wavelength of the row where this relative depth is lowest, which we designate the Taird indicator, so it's 5901.5 angstroms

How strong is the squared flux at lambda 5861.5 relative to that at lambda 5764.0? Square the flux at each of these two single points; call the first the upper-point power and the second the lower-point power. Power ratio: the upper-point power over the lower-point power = 0.96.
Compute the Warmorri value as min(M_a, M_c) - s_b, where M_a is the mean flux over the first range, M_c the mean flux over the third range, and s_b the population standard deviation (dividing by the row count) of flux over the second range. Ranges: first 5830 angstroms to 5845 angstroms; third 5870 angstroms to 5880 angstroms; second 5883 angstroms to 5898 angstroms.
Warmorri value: 213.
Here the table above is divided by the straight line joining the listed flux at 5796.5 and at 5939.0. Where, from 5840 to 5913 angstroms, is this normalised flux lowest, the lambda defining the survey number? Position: 5859.0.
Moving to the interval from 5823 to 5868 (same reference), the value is 5859.0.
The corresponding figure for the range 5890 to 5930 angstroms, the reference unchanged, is 5906.5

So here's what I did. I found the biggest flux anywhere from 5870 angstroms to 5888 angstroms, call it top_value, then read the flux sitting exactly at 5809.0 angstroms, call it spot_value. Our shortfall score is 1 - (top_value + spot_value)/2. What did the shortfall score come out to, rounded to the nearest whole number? -232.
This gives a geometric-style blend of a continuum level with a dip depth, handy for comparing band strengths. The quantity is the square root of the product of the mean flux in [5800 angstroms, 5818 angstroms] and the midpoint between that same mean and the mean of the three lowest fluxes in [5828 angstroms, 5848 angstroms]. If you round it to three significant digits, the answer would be 213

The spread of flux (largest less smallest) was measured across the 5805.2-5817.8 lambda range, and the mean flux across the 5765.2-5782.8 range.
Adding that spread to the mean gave 259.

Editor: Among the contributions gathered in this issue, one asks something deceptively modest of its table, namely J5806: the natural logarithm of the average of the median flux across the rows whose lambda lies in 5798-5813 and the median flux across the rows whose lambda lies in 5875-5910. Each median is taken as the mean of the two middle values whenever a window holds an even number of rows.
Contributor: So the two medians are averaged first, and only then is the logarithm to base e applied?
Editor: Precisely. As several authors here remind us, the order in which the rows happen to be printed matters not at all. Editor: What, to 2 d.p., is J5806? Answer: 5.40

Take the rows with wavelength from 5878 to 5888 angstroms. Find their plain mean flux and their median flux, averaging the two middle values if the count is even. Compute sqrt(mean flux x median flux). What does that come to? 216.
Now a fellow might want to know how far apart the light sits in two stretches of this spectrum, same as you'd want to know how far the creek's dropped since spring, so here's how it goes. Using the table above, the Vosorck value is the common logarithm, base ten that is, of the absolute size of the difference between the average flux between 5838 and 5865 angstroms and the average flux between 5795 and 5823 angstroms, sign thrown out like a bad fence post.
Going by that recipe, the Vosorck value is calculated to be 1.0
